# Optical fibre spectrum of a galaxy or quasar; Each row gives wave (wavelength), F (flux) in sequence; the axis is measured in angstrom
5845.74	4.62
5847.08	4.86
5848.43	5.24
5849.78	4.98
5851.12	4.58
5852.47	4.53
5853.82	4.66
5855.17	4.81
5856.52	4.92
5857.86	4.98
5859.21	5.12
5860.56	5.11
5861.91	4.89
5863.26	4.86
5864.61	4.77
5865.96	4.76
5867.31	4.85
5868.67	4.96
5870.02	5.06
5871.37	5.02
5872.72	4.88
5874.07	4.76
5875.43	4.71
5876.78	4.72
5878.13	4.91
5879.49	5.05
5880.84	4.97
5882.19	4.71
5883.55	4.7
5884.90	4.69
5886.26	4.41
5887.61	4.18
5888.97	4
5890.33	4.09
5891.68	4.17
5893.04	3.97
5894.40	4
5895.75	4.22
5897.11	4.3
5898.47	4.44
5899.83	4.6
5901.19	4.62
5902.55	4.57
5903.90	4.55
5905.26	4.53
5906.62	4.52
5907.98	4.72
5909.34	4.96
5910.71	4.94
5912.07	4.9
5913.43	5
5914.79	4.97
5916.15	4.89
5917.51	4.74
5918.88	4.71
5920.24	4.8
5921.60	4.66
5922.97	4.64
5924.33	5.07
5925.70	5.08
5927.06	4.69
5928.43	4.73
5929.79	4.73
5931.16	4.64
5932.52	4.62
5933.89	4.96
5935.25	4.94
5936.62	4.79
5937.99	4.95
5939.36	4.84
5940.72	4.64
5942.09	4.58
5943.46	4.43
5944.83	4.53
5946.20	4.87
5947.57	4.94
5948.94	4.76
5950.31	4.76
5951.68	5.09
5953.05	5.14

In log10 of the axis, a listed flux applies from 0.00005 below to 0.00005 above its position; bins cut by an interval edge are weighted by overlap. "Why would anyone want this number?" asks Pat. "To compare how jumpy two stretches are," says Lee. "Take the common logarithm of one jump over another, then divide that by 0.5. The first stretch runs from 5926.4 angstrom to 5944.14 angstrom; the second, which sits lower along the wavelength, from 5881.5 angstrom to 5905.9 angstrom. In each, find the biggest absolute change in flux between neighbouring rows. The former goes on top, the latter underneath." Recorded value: 0.17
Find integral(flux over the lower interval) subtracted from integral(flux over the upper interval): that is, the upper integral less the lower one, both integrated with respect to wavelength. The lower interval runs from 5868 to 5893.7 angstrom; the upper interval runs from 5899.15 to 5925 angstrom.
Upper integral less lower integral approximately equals 4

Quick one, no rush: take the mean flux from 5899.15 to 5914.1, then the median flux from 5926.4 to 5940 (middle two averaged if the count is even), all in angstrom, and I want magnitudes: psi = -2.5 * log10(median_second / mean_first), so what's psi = -0.009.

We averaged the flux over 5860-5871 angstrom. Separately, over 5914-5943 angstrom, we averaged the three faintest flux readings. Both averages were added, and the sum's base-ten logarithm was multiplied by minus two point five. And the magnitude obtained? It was -2.45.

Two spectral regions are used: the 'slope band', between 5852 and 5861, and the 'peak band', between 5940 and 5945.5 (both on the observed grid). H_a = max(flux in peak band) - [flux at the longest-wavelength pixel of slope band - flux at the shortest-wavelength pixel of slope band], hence 4.06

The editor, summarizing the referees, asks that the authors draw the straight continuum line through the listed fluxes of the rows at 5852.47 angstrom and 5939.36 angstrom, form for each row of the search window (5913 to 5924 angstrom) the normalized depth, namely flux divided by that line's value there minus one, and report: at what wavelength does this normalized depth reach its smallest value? 5922.97 angstrom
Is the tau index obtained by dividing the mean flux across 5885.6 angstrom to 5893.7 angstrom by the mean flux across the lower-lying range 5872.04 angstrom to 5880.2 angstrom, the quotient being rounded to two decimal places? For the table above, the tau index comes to 0.85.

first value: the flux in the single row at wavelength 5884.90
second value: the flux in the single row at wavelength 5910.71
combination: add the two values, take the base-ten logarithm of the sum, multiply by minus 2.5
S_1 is -2.46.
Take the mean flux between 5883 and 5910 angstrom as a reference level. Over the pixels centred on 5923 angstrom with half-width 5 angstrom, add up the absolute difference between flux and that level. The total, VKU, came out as 2.77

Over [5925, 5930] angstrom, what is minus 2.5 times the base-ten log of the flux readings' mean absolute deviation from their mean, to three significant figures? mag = 2.16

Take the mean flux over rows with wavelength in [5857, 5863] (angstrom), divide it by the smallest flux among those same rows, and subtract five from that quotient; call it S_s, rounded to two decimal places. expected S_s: -3.97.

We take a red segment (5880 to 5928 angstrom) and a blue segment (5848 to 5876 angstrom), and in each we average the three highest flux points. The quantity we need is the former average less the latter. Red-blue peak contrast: -0.1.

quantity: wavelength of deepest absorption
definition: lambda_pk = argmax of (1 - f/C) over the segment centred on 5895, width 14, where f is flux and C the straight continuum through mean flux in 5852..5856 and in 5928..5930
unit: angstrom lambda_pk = 5893.04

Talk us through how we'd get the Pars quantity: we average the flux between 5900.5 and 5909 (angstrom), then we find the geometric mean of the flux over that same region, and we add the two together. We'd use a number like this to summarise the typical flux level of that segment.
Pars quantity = 9.2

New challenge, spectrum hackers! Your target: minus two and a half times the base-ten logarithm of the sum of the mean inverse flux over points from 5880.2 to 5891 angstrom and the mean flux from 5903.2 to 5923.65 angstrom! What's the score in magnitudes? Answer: -1.75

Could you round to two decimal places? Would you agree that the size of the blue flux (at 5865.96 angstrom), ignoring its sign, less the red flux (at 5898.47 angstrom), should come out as 0.32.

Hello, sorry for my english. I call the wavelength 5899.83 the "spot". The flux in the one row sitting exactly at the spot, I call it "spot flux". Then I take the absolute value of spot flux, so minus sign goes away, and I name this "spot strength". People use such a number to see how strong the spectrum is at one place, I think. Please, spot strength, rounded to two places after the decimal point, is 4.60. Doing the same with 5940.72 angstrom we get 4.64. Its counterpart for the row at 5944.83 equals 4.53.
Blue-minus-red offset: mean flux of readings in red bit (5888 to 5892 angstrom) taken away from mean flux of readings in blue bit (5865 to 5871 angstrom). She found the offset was 0.82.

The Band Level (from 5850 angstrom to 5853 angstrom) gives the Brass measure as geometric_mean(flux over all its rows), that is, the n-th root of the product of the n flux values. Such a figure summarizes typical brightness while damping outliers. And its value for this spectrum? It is 4.55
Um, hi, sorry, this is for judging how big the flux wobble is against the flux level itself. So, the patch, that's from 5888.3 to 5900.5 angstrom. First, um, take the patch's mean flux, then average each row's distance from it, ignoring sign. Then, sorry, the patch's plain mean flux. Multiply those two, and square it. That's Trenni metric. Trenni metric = 0.51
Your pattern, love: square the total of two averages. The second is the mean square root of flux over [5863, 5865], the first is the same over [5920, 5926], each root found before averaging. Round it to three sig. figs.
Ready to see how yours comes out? 19.3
